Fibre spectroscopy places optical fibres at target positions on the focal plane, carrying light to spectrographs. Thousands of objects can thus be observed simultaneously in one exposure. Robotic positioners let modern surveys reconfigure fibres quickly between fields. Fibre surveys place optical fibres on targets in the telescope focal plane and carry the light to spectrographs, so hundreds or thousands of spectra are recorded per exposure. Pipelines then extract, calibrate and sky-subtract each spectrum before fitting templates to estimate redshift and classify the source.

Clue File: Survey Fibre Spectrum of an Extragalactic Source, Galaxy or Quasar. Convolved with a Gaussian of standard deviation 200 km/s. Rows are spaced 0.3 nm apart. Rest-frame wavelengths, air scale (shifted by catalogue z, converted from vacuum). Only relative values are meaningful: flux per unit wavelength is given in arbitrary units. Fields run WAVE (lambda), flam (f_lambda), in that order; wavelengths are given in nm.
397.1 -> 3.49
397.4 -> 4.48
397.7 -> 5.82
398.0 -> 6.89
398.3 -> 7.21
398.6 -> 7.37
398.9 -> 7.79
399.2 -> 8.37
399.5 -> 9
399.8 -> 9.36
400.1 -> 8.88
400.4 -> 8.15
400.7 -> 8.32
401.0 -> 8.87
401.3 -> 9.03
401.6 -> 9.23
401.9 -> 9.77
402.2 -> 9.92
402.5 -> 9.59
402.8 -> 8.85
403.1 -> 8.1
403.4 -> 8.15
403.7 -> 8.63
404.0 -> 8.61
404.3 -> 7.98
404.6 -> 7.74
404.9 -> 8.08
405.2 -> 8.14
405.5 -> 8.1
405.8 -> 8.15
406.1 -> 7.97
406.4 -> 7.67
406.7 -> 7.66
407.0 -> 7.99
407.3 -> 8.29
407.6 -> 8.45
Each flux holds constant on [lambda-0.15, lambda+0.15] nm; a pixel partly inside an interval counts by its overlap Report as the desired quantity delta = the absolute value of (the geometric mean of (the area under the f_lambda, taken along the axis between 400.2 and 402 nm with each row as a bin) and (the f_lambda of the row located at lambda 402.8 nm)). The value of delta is 11.9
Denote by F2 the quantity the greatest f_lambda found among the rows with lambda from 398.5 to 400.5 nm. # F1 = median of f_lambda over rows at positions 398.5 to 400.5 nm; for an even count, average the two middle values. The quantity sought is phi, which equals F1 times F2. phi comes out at 78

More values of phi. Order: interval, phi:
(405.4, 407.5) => 66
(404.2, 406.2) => 66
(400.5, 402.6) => 92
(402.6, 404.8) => 72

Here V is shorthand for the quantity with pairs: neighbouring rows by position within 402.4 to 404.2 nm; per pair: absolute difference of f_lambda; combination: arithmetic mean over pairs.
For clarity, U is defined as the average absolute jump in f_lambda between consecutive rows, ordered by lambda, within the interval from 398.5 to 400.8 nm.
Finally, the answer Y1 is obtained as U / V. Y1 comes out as 1.2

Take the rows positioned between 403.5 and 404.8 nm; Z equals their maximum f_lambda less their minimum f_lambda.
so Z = 0.9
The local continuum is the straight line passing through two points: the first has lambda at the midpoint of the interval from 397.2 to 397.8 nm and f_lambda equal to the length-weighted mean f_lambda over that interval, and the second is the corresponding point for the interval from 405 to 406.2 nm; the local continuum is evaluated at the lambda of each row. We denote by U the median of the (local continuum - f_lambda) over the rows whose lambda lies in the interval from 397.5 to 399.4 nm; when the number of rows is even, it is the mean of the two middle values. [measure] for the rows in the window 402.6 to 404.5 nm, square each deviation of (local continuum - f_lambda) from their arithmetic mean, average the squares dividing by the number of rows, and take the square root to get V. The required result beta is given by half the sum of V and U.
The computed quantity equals -0.8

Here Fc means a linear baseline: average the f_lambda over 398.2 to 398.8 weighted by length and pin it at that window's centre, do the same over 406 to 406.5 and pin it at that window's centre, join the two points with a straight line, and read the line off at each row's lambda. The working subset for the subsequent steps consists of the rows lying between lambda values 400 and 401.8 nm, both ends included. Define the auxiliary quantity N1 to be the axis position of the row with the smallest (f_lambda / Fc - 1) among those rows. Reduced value 400.4 nm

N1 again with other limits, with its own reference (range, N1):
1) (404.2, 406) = 404.6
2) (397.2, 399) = 397.4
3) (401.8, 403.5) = 403.1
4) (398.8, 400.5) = 398.9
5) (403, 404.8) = 404.6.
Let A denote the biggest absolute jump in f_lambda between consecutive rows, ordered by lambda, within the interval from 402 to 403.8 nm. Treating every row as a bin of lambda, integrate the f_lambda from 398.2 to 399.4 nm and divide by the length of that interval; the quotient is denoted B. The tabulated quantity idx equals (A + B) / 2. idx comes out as 4.25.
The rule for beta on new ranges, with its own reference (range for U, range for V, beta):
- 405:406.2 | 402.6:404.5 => 0.2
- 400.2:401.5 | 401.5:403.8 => -0.7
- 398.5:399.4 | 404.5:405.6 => -1.1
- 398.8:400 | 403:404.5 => -1.4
